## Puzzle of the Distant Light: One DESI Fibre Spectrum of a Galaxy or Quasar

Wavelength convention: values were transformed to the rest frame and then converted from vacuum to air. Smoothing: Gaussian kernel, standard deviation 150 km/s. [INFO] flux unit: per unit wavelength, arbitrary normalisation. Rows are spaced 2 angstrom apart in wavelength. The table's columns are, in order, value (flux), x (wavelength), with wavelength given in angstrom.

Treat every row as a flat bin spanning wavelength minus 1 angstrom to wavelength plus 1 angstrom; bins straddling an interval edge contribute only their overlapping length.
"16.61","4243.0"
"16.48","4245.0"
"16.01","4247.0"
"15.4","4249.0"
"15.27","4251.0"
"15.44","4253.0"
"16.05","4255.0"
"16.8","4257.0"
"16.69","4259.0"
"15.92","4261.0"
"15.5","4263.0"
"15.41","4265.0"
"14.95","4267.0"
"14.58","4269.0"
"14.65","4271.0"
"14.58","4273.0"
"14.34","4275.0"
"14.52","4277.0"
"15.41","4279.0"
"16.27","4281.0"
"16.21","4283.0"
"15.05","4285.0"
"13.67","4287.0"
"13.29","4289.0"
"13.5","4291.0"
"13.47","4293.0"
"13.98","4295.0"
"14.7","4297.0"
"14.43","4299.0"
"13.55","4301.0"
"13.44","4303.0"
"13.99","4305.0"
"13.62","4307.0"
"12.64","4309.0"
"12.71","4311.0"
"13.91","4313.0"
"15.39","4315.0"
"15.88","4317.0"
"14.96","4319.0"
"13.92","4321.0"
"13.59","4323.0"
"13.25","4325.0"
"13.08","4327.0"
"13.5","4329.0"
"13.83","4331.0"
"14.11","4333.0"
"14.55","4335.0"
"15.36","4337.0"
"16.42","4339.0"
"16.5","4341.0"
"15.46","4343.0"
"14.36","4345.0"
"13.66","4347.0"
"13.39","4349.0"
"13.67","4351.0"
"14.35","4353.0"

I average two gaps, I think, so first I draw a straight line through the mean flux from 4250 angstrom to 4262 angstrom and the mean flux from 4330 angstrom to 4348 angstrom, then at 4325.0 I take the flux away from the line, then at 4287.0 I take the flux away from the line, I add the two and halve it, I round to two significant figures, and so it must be 1.9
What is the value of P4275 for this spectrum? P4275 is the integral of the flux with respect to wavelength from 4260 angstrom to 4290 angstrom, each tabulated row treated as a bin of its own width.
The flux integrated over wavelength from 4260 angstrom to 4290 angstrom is 449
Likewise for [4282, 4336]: 756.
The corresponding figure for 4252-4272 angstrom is 312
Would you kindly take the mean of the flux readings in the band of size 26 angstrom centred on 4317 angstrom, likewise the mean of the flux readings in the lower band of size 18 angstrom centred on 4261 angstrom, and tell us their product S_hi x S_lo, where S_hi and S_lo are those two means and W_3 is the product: 218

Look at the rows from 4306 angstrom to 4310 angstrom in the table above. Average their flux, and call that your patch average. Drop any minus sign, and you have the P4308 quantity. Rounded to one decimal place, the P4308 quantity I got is 13.1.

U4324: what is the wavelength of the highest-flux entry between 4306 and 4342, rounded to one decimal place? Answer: 4341.0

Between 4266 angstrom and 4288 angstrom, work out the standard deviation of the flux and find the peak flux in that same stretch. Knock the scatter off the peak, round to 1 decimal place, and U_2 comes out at 15.5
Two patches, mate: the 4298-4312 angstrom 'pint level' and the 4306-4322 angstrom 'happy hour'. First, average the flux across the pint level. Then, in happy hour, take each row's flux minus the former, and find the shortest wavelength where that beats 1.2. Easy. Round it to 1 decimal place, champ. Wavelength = 4315.0 angstrom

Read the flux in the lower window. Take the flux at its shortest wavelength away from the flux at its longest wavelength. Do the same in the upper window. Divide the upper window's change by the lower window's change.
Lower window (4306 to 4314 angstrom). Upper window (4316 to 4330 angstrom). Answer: -8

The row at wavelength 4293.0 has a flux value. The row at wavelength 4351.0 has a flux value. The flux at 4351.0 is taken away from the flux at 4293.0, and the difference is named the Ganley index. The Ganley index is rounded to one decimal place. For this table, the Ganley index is -0.2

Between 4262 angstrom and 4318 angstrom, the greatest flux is 16.27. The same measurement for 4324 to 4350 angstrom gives 16.5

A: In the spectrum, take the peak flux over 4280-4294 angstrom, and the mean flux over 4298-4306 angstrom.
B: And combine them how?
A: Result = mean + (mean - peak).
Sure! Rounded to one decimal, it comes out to 11.4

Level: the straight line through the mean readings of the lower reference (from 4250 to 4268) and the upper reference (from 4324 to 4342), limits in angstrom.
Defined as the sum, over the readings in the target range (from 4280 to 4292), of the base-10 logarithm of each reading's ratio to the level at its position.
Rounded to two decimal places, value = -0.12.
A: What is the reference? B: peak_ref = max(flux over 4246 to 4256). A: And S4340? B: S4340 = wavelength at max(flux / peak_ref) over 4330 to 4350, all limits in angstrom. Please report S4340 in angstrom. 4341.0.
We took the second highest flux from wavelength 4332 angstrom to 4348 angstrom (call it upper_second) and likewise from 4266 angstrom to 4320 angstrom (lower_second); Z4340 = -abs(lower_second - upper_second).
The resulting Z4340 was -0.21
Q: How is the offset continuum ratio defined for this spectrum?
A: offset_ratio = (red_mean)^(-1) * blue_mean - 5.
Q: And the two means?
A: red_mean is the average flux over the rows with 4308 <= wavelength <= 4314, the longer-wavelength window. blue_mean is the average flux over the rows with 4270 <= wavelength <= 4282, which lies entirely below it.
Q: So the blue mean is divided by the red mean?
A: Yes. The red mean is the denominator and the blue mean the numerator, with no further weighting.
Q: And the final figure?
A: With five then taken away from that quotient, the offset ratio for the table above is -3.86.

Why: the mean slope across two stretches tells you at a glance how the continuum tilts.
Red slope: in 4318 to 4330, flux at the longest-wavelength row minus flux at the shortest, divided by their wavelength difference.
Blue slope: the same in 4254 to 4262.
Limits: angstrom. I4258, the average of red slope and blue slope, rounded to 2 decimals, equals -0.08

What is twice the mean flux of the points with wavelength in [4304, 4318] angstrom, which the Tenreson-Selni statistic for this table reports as 28.0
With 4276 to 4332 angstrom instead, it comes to 28.3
